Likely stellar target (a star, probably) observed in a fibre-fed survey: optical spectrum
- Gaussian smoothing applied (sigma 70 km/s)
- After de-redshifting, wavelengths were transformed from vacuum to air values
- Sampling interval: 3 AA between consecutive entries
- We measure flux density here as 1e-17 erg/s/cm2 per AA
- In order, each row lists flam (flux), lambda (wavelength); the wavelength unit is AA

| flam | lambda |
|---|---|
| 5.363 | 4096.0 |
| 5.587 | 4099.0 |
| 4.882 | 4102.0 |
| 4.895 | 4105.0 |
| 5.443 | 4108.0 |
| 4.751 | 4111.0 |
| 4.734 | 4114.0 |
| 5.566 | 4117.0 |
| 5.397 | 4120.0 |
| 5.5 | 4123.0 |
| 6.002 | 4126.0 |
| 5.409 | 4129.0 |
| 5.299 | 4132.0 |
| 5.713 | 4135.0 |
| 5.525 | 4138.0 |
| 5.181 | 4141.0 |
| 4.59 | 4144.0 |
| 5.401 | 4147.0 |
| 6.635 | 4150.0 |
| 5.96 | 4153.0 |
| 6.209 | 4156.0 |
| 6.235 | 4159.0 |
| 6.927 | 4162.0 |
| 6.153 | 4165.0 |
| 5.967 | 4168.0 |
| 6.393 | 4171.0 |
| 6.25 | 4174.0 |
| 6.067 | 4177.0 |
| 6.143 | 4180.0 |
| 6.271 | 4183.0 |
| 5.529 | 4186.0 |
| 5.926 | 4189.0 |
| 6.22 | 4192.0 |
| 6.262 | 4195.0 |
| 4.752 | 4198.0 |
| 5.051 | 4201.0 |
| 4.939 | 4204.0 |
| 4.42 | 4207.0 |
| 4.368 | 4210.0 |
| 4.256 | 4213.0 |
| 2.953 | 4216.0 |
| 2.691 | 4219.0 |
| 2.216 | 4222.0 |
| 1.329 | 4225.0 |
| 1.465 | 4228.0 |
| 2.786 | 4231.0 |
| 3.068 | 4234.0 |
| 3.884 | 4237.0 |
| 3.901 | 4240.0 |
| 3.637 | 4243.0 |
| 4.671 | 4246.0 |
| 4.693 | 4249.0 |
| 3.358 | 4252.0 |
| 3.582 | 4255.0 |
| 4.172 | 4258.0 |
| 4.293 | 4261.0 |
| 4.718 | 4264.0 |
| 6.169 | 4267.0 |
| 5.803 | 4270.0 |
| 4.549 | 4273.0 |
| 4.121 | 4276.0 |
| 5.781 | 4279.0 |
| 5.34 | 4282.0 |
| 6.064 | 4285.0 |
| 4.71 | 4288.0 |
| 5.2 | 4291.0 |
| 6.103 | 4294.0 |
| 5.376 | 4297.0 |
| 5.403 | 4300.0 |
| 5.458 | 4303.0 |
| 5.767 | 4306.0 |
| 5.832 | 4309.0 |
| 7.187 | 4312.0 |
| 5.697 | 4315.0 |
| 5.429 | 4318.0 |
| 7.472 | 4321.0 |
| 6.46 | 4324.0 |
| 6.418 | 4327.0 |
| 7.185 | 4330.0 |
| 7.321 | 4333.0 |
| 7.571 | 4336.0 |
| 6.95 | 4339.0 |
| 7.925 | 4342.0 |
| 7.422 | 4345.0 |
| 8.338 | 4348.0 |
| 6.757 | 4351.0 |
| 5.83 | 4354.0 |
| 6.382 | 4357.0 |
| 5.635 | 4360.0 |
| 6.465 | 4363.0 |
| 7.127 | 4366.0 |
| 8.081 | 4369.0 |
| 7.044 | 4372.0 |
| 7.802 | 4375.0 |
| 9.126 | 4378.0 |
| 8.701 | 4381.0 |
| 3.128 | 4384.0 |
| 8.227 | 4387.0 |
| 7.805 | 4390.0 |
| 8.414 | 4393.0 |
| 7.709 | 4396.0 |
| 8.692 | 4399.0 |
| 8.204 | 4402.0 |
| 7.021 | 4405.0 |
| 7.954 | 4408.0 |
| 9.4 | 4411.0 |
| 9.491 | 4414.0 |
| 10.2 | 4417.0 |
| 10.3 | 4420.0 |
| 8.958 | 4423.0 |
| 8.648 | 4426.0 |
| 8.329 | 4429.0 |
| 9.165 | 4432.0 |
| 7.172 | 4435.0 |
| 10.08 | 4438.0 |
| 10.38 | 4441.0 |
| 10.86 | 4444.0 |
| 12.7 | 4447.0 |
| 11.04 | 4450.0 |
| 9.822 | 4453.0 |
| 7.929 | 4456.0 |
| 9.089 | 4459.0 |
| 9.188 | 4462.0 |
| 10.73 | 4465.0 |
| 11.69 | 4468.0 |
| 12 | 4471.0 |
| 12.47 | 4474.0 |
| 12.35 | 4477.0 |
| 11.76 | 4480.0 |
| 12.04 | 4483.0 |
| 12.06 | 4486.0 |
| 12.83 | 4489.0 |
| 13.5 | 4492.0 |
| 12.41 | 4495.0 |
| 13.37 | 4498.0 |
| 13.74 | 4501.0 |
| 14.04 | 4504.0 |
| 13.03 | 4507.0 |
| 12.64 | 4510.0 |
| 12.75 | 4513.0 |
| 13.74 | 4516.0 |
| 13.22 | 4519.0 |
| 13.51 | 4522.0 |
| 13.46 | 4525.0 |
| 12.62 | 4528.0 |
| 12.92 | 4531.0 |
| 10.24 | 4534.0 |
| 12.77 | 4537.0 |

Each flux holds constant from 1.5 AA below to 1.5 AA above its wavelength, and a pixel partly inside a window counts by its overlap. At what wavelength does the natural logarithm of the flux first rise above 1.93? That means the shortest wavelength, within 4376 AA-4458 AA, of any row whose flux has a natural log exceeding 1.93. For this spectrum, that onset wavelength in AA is 4378.0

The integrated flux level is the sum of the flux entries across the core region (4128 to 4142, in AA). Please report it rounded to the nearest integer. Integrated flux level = 27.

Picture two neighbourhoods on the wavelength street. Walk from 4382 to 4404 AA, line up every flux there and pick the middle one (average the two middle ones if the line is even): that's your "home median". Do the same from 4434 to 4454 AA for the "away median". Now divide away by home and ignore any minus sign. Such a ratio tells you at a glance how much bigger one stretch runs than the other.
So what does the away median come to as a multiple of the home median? 1.27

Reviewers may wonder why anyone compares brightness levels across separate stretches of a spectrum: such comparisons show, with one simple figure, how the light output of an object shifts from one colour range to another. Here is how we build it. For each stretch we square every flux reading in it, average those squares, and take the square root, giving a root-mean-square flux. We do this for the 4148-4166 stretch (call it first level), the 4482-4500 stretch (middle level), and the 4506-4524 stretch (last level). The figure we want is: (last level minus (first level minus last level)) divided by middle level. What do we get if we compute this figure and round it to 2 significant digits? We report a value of 1.6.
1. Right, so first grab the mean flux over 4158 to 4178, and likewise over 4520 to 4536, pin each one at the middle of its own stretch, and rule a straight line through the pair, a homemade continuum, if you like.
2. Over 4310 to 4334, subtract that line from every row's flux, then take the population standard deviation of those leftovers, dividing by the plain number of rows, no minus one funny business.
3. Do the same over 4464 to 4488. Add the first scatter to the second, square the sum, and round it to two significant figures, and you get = 1.3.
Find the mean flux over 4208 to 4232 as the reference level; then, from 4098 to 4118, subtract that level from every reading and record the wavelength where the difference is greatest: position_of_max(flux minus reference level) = 4099.0 AA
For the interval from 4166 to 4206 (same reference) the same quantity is 4171.0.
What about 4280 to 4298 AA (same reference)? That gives 4294.0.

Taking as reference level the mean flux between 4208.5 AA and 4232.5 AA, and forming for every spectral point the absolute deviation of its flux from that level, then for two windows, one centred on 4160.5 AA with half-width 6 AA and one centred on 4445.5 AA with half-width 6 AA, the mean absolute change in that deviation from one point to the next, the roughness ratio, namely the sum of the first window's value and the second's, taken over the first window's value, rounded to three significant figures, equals 3.67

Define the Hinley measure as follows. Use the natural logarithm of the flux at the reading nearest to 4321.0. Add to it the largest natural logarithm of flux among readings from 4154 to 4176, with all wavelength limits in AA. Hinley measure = 3.9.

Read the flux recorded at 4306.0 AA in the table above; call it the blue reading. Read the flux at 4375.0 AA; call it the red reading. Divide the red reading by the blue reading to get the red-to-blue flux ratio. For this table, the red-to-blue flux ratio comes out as 1.4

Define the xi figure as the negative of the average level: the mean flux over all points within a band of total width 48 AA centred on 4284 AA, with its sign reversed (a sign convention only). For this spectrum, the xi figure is -5.3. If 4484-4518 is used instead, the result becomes -13.1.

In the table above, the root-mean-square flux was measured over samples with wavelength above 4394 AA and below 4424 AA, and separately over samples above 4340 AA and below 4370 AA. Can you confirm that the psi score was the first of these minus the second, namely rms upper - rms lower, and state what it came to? 1.8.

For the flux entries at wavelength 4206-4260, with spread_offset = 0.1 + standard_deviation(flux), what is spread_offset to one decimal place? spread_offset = 1.1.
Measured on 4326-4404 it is 1.3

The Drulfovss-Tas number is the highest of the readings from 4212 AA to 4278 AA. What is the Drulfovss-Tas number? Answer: 6.169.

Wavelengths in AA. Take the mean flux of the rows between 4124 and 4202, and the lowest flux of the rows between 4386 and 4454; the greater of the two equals 7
